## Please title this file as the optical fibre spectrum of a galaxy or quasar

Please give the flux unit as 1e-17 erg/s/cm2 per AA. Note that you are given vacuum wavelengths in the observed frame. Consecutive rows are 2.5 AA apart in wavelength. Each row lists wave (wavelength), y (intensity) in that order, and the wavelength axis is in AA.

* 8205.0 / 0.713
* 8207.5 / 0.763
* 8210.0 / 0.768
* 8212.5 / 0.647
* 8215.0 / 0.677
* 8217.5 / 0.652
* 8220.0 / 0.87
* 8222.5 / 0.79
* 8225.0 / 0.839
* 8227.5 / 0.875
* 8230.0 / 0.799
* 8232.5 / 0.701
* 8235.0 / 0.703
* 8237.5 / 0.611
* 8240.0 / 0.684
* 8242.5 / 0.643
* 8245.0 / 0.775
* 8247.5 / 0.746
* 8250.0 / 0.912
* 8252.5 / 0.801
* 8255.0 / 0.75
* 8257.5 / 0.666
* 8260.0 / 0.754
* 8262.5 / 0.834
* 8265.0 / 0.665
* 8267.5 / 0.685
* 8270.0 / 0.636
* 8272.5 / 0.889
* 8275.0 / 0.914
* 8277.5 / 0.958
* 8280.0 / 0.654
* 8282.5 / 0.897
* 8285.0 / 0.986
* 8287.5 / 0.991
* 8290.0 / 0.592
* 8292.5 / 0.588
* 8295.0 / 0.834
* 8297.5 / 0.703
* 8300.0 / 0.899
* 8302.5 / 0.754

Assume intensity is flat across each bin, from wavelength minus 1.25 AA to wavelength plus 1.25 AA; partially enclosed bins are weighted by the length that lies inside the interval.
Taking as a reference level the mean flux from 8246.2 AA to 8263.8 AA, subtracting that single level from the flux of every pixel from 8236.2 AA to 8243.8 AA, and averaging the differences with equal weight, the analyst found -0.13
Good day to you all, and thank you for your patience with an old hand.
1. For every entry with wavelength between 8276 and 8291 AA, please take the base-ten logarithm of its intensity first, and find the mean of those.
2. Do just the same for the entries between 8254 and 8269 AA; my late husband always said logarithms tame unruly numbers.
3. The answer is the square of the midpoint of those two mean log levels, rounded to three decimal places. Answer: 0.012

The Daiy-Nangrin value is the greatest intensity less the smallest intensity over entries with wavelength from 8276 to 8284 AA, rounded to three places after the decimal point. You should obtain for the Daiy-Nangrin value 0.304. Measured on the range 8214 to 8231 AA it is 0.223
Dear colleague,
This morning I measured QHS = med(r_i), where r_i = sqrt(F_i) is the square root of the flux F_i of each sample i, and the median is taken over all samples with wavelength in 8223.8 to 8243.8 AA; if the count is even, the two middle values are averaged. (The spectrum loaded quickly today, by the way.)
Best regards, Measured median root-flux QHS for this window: 0.84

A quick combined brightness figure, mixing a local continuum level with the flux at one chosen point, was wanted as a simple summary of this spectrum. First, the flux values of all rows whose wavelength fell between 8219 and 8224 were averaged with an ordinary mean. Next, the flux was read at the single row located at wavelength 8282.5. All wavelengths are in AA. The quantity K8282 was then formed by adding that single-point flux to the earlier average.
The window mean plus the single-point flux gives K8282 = 1.7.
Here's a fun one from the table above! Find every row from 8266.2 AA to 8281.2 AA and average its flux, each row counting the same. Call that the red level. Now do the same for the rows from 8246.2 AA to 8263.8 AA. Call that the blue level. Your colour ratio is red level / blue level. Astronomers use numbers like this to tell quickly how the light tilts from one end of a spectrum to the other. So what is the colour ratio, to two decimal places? 1.01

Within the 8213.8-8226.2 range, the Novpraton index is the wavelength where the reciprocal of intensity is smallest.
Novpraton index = 8220.0 AA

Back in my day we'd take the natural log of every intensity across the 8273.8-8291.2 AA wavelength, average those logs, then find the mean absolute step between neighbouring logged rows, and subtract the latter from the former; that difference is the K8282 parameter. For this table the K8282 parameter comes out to -0.40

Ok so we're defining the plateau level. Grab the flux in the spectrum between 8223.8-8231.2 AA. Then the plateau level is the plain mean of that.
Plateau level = 0.84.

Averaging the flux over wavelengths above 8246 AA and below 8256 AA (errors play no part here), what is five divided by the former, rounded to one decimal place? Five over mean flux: 6.2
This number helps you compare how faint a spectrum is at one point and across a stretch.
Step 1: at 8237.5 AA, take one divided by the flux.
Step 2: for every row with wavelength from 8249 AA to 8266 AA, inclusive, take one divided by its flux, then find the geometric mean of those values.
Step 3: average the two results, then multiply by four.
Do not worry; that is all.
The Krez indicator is 5.9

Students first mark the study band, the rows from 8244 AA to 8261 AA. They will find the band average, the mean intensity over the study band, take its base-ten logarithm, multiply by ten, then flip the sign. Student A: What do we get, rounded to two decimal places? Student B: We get 1.12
